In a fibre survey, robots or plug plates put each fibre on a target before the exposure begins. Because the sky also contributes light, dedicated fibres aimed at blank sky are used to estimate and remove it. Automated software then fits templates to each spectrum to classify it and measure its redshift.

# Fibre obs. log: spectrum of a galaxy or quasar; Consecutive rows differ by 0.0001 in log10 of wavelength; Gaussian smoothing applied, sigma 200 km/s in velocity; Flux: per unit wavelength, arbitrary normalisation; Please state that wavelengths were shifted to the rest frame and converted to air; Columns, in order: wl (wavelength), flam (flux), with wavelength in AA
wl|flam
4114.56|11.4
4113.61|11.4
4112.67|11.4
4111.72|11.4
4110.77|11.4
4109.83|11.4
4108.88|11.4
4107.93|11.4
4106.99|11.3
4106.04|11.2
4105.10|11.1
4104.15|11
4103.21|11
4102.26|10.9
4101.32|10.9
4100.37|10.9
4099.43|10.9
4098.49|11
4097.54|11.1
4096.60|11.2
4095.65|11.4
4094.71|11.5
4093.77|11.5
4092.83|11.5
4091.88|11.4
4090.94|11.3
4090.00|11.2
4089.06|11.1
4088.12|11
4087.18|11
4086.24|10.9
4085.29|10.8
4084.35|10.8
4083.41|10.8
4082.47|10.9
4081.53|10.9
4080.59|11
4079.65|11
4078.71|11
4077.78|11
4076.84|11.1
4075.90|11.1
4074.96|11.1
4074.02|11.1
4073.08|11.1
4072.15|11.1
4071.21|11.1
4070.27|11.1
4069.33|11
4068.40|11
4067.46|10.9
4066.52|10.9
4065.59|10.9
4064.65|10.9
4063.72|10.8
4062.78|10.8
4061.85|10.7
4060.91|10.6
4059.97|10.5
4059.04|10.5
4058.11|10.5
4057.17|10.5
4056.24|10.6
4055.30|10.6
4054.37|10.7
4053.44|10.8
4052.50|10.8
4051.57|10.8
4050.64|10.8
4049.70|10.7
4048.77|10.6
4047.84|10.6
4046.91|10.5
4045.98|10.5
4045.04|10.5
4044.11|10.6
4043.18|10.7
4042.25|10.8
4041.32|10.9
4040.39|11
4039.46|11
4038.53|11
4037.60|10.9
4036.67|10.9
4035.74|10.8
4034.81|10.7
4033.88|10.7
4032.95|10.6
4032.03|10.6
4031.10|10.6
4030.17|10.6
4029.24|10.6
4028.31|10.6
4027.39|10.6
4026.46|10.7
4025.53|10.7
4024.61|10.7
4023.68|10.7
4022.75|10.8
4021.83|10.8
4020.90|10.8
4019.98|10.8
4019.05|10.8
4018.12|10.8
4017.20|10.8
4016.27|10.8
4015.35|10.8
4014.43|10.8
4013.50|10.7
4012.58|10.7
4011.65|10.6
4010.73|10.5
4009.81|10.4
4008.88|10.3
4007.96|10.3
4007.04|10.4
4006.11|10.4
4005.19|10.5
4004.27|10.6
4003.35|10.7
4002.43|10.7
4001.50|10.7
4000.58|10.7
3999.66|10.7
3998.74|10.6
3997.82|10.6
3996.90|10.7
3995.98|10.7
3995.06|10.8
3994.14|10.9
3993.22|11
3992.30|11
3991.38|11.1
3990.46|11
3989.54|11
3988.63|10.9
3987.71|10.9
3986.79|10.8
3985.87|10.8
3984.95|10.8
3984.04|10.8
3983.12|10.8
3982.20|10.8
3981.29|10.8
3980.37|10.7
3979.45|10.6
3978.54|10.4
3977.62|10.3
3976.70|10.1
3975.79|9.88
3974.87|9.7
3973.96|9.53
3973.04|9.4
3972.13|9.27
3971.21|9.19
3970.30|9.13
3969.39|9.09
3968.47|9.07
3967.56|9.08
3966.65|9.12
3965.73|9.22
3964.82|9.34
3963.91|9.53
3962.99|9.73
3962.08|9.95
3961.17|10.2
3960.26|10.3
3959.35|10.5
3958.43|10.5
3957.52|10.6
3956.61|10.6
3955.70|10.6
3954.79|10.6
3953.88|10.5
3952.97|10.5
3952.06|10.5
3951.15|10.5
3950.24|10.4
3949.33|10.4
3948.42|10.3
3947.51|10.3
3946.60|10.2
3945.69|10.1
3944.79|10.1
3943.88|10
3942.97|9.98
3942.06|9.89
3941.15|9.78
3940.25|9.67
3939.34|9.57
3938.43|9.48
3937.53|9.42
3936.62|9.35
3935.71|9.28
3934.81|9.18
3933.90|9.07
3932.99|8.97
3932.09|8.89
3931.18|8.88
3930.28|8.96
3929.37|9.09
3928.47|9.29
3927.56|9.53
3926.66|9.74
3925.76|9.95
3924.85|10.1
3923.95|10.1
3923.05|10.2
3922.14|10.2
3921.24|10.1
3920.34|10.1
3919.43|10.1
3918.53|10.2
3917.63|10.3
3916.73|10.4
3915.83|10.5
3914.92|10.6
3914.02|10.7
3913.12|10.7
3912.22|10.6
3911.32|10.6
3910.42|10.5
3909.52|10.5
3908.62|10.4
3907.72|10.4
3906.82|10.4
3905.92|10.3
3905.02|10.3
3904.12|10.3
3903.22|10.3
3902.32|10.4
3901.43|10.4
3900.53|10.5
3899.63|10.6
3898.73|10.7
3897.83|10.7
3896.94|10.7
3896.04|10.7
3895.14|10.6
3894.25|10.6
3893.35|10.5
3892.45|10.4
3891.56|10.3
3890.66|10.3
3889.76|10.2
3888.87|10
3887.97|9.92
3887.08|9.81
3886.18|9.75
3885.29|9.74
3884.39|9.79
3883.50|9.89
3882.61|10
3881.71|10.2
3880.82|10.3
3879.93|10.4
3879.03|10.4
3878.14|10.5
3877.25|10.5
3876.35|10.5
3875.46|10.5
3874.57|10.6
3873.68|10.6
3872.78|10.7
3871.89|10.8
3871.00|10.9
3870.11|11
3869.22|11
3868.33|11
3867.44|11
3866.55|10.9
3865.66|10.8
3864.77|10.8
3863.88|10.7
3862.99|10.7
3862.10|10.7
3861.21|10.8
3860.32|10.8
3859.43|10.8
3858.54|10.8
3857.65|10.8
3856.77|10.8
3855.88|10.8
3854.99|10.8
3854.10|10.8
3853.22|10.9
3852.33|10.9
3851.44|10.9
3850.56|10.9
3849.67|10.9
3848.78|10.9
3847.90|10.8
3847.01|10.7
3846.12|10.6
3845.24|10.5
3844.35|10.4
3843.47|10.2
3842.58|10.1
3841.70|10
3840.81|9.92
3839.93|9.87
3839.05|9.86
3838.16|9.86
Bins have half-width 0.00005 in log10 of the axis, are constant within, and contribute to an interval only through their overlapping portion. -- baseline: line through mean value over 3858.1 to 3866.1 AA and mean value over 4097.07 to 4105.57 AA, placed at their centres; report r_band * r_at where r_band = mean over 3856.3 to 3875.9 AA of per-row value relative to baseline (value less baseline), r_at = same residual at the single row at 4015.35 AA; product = -0.003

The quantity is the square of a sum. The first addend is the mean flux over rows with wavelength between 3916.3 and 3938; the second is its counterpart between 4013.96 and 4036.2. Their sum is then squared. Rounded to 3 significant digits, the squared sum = 414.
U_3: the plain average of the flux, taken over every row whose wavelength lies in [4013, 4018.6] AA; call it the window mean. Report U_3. 10.8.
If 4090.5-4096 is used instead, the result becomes 11.4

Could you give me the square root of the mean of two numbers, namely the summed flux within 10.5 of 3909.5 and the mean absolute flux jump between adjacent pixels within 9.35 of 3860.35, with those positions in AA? 11.0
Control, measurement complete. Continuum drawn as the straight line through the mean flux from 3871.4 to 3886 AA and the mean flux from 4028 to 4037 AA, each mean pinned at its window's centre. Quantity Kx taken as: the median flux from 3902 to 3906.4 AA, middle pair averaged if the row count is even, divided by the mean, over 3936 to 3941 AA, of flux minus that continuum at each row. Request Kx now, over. -11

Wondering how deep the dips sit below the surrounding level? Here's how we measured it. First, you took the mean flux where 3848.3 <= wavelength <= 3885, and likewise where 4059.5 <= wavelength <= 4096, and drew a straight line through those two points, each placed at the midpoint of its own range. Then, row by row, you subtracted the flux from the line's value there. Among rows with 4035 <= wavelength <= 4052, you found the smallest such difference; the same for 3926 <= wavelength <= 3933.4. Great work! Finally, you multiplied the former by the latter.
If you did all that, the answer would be -0.045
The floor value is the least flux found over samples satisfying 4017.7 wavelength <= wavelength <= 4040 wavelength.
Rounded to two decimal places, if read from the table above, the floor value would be 10.60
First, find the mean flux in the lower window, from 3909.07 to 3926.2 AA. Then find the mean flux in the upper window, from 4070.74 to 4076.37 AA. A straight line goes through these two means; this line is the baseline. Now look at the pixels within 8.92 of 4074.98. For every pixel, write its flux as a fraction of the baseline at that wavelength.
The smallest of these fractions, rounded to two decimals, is 0.97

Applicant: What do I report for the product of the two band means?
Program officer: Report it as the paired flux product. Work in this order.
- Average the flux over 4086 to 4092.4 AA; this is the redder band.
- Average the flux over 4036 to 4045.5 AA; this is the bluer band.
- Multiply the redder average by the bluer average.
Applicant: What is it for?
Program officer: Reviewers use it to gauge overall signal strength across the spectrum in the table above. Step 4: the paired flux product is 121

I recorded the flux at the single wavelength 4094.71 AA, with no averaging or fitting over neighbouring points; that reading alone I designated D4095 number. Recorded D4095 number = 11.5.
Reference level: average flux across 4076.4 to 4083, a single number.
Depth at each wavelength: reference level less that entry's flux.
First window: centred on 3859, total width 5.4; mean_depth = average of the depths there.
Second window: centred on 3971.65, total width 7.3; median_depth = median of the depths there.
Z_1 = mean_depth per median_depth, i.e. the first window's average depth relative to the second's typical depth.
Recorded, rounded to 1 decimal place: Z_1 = 0.1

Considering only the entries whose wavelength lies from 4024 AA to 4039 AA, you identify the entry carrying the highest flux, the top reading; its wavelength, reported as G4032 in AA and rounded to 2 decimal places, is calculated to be 4038.53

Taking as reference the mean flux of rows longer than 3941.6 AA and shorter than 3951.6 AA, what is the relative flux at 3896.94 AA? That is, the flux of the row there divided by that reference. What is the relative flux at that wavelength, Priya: 1.05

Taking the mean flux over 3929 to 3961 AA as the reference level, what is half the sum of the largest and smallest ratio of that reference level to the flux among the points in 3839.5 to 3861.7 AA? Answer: 0.957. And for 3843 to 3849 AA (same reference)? 0.941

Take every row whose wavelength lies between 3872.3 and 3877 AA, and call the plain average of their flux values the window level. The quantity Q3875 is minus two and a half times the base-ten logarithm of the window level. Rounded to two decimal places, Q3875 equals -2.56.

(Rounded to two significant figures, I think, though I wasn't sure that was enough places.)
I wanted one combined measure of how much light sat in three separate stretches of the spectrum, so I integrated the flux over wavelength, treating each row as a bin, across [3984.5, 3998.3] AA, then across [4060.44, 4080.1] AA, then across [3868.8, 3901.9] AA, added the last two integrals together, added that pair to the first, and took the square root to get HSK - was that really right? 27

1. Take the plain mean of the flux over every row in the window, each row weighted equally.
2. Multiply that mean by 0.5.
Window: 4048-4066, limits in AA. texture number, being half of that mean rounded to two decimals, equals 5.34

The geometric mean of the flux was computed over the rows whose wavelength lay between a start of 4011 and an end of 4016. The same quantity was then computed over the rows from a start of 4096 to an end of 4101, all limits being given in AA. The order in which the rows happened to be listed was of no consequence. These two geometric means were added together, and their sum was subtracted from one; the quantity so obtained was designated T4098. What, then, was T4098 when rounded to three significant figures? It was -20.7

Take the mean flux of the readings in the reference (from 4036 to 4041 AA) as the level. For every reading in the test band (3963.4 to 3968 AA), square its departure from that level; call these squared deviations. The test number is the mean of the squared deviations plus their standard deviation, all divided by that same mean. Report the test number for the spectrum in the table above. 1.2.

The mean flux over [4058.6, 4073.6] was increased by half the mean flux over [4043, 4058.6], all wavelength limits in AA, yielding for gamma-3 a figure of 16.2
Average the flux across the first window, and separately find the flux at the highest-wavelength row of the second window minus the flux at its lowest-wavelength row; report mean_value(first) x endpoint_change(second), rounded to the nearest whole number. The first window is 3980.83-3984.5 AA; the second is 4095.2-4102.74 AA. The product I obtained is -5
